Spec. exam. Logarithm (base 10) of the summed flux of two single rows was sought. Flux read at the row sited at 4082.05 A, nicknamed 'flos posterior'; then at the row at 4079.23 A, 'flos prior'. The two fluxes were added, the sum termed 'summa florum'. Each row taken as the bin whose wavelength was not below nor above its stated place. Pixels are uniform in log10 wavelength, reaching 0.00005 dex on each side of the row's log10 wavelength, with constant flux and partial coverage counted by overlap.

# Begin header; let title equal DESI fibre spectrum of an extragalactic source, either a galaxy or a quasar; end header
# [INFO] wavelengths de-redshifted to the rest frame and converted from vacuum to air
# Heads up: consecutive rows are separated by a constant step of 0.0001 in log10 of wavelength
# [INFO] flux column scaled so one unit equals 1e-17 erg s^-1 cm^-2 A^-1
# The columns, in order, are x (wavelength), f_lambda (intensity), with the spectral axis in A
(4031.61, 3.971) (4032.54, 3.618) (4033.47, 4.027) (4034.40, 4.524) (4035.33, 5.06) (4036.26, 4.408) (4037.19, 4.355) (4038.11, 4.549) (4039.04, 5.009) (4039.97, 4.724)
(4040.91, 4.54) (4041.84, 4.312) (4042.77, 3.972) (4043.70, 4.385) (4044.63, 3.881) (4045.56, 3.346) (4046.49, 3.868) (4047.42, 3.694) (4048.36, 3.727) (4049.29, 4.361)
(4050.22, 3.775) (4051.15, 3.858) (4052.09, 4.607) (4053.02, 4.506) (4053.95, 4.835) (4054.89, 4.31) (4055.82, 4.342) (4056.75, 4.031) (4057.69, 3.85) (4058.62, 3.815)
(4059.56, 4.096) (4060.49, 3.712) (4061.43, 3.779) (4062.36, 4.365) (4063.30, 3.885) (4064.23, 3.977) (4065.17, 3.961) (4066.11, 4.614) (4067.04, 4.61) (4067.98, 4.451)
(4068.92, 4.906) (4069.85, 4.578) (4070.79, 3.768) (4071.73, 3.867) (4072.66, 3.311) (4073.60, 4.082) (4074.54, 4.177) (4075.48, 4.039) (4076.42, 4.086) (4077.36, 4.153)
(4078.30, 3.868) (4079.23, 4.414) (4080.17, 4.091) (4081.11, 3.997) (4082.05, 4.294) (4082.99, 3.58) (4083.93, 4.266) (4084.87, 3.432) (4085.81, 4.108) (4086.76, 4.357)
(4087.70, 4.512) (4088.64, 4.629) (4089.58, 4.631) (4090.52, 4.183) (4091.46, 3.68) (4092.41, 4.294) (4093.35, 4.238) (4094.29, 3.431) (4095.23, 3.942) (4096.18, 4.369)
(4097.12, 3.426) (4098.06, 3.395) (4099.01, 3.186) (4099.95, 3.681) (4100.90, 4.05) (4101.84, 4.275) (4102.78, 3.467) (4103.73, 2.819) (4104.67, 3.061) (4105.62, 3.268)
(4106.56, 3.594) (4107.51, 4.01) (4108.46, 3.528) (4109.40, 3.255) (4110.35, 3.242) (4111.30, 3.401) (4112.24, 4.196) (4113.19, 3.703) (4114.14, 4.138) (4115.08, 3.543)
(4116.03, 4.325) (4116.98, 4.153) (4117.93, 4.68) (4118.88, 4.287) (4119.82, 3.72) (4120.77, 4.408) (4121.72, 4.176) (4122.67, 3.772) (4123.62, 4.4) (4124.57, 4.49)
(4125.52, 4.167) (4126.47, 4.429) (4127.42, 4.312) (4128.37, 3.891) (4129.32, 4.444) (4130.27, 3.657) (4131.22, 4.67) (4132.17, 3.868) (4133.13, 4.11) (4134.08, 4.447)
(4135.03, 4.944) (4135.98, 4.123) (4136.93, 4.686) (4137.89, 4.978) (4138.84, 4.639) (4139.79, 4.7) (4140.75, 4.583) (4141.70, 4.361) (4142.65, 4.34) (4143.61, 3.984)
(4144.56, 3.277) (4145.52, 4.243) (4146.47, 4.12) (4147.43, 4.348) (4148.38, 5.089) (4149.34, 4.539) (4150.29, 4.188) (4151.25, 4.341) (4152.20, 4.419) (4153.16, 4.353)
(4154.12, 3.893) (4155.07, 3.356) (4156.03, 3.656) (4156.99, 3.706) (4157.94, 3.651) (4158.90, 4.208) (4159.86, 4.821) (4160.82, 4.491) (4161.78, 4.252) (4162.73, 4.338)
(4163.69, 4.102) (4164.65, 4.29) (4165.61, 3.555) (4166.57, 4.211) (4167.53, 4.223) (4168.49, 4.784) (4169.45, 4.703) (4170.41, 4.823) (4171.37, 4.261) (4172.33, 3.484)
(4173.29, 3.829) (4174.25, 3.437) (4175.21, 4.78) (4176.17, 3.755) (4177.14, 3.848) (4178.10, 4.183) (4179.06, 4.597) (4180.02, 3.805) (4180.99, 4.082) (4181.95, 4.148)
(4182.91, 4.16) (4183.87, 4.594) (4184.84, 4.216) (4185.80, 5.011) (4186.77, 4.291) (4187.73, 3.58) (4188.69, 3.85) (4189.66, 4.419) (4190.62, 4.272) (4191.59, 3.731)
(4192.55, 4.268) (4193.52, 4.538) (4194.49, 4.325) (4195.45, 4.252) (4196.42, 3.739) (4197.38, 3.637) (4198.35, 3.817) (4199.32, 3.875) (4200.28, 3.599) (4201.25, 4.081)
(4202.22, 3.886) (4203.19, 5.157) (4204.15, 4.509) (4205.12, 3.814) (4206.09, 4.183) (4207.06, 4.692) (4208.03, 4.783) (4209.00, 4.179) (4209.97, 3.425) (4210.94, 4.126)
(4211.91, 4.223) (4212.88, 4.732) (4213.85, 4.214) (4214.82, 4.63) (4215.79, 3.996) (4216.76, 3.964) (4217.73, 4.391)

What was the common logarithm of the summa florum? 0.940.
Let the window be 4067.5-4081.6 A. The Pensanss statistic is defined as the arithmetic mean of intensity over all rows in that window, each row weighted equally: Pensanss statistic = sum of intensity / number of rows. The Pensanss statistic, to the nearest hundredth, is 4.12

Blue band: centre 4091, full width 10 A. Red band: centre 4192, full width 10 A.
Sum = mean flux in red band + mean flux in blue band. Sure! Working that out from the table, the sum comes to 8.29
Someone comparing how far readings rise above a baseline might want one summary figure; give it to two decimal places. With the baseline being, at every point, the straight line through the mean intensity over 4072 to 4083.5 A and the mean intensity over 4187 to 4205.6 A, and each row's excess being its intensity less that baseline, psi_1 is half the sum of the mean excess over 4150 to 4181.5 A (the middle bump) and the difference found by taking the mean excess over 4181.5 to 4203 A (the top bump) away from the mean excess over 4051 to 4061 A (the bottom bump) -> 0.11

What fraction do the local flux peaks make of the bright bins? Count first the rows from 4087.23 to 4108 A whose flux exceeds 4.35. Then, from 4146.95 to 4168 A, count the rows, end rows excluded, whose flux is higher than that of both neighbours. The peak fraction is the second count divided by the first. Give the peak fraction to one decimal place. 1.5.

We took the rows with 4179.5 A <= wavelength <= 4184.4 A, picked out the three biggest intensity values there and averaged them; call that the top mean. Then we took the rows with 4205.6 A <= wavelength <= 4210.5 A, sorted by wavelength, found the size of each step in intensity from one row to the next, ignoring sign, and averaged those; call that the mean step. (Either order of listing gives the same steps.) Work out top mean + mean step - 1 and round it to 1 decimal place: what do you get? 3.8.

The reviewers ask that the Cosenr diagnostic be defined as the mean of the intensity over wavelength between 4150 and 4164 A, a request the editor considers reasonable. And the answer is 4.12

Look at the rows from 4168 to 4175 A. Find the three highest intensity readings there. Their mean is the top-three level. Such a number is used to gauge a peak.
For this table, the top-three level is 4.77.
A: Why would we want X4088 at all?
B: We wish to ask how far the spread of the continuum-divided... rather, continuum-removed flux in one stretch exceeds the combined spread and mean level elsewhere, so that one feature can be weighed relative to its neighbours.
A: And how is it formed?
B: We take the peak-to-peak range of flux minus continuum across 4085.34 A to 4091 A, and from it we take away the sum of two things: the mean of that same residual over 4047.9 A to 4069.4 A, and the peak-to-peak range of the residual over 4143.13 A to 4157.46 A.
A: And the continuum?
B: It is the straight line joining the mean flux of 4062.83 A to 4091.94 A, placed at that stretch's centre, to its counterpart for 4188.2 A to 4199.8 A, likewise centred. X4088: -1.3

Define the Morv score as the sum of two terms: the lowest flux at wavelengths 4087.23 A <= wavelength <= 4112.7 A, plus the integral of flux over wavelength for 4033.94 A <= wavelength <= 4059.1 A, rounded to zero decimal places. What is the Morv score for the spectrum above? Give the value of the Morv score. 110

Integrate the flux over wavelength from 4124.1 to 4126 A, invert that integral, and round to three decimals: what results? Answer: 0.122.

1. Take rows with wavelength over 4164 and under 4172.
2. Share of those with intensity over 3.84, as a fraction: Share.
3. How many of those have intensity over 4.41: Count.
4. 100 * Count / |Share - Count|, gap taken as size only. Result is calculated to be 141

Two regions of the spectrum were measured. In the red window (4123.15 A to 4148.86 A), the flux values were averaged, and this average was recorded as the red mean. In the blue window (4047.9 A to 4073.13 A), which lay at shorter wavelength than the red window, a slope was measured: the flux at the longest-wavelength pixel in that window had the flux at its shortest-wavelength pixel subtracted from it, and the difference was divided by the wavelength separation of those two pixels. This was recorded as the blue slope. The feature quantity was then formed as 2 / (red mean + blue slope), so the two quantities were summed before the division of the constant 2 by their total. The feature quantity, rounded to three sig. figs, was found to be 0.462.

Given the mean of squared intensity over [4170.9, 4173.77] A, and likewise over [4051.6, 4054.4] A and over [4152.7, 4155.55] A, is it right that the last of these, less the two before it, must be -21.5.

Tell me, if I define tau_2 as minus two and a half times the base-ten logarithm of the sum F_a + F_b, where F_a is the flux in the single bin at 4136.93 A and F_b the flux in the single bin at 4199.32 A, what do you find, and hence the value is -2.33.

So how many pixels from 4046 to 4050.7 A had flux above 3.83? 2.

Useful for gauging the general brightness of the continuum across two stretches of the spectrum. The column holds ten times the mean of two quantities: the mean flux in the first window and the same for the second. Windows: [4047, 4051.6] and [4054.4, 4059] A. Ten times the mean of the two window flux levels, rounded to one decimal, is 39.8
